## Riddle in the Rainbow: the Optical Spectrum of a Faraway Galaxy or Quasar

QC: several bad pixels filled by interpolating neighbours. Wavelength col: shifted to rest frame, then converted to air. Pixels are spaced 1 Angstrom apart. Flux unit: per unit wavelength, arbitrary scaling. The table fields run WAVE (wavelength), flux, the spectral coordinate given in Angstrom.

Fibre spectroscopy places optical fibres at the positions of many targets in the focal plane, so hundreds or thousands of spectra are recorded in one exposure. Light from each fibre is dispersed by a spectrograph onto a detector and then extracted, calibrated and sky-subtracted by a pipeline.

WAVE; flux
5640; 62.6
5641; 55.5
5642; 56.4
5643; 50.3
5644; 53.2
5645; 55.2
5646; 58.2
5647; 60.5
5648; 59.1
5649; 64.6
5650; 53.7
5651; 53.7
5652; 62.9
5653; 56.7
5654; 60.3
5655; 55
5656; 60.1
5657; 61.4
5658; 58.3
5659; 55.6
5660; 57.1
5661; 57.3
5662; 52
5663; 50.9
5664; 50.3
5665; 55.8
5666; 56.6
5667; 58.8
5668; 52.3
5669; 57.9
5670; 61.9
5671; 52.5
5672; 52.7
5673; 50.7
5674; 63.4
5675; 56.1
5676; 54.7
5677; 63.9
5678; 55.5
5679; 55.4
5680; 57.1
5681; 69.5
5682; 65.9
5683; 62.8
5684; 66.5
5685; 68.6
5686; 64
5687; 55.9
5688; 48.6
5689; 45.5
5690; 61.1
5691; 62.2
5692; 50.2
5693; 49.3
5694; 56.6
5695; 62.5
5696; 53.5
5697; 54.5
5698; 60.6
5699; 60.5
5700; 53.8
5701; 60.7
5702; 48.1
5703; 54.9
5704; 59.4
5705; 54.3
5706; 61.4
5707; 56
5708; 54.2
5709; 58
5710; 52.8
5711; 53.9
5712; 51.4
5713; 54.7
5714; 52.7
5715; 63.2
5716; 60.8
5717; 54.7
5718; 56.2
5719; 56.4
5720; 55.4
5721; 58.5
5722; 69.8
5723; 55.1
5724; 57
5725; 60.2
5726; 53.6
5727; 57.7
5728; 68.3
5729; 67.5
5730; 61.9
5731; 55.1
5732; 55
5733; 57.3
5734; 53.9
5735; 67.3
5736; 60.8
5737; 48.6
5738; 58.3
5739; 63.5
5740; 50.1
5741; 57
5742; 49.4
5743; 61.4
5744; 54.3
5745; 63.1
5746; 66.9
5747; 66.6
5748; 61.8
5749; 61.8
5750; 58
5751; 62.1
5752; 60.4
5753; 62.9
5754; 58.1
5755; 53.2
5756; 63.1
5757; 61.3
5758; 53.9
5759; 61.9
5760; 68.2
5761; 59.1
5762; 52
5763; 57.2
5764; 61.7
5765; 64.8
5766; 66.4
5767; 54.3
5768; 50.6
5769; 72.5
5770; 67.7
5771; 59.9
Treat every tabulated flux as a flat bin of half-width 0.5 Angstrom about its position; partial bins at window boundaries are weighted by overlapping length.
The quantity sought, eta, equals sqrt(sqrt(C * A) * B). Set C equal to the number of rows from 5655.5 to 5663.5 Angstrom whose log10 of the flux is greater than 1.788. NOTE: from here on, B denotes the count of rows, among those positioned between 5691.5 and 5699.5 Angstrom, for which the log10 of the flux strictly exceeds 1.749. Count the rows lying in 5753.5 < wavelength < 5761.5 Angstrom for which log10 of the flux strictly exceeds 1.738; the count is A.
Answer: 3.1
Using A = 6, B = 4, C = 1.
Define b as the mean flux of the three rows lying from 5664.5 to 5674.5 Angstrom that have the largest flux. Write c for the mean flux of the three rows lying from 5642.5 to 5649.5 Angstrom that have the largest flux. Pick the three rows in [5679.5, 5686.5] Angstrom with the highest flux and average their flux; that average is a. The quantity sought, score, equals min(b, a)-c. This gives 0.0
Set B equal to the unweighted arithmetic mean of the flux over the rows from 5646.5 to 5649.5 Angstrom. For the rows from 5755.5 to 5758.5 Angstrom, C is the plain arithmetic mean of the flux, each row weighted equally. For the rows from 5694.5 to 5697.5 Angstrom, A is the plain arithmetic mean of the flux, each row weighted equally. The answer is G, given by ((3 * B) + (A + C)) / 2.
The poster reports 150.2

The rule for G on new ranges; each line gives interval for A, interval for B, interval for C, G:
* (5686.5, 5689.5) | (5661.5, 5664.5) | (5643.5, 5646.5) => 129.4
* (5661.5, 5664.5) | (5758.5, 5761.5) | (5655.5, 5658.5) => 150.1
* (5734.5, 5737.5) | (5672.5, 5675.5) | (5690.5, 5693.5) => 141.5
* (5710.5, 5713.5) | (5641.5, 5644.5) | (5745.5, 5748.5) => 139.2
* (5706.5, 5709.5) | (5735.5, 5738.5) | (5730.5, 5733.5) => 139.8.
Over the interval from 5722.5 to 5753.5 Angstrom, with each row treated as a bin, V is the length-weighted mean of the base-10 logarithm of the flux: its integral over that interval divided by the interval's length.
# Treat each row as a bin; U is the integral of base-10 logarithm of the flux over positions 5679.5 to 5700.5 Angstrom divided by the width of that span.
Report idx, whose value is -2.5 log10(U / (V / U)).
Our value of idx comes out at -0.613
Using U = 1.76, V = 1.77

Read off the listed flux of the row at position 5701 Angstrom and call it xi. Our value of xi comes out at 60.7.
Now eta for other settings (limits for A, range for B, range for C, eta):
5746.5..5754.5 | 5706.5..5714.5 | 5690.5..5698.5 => 2.0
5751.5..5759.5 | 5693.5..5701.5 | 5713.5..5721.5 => 3.5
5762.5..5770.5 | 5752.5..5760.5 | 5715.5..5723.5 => 3.8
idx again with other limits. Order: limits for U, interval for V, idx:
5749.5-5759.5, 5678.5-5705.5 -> -0.631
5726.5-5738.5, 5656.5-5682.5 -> -0.630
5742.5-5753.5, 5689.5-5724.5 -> -0.655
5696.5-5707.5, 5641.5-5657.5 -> -0.605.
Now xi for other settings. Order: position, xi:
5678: 55.5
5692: 50.2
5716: 60.8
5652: 62.9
